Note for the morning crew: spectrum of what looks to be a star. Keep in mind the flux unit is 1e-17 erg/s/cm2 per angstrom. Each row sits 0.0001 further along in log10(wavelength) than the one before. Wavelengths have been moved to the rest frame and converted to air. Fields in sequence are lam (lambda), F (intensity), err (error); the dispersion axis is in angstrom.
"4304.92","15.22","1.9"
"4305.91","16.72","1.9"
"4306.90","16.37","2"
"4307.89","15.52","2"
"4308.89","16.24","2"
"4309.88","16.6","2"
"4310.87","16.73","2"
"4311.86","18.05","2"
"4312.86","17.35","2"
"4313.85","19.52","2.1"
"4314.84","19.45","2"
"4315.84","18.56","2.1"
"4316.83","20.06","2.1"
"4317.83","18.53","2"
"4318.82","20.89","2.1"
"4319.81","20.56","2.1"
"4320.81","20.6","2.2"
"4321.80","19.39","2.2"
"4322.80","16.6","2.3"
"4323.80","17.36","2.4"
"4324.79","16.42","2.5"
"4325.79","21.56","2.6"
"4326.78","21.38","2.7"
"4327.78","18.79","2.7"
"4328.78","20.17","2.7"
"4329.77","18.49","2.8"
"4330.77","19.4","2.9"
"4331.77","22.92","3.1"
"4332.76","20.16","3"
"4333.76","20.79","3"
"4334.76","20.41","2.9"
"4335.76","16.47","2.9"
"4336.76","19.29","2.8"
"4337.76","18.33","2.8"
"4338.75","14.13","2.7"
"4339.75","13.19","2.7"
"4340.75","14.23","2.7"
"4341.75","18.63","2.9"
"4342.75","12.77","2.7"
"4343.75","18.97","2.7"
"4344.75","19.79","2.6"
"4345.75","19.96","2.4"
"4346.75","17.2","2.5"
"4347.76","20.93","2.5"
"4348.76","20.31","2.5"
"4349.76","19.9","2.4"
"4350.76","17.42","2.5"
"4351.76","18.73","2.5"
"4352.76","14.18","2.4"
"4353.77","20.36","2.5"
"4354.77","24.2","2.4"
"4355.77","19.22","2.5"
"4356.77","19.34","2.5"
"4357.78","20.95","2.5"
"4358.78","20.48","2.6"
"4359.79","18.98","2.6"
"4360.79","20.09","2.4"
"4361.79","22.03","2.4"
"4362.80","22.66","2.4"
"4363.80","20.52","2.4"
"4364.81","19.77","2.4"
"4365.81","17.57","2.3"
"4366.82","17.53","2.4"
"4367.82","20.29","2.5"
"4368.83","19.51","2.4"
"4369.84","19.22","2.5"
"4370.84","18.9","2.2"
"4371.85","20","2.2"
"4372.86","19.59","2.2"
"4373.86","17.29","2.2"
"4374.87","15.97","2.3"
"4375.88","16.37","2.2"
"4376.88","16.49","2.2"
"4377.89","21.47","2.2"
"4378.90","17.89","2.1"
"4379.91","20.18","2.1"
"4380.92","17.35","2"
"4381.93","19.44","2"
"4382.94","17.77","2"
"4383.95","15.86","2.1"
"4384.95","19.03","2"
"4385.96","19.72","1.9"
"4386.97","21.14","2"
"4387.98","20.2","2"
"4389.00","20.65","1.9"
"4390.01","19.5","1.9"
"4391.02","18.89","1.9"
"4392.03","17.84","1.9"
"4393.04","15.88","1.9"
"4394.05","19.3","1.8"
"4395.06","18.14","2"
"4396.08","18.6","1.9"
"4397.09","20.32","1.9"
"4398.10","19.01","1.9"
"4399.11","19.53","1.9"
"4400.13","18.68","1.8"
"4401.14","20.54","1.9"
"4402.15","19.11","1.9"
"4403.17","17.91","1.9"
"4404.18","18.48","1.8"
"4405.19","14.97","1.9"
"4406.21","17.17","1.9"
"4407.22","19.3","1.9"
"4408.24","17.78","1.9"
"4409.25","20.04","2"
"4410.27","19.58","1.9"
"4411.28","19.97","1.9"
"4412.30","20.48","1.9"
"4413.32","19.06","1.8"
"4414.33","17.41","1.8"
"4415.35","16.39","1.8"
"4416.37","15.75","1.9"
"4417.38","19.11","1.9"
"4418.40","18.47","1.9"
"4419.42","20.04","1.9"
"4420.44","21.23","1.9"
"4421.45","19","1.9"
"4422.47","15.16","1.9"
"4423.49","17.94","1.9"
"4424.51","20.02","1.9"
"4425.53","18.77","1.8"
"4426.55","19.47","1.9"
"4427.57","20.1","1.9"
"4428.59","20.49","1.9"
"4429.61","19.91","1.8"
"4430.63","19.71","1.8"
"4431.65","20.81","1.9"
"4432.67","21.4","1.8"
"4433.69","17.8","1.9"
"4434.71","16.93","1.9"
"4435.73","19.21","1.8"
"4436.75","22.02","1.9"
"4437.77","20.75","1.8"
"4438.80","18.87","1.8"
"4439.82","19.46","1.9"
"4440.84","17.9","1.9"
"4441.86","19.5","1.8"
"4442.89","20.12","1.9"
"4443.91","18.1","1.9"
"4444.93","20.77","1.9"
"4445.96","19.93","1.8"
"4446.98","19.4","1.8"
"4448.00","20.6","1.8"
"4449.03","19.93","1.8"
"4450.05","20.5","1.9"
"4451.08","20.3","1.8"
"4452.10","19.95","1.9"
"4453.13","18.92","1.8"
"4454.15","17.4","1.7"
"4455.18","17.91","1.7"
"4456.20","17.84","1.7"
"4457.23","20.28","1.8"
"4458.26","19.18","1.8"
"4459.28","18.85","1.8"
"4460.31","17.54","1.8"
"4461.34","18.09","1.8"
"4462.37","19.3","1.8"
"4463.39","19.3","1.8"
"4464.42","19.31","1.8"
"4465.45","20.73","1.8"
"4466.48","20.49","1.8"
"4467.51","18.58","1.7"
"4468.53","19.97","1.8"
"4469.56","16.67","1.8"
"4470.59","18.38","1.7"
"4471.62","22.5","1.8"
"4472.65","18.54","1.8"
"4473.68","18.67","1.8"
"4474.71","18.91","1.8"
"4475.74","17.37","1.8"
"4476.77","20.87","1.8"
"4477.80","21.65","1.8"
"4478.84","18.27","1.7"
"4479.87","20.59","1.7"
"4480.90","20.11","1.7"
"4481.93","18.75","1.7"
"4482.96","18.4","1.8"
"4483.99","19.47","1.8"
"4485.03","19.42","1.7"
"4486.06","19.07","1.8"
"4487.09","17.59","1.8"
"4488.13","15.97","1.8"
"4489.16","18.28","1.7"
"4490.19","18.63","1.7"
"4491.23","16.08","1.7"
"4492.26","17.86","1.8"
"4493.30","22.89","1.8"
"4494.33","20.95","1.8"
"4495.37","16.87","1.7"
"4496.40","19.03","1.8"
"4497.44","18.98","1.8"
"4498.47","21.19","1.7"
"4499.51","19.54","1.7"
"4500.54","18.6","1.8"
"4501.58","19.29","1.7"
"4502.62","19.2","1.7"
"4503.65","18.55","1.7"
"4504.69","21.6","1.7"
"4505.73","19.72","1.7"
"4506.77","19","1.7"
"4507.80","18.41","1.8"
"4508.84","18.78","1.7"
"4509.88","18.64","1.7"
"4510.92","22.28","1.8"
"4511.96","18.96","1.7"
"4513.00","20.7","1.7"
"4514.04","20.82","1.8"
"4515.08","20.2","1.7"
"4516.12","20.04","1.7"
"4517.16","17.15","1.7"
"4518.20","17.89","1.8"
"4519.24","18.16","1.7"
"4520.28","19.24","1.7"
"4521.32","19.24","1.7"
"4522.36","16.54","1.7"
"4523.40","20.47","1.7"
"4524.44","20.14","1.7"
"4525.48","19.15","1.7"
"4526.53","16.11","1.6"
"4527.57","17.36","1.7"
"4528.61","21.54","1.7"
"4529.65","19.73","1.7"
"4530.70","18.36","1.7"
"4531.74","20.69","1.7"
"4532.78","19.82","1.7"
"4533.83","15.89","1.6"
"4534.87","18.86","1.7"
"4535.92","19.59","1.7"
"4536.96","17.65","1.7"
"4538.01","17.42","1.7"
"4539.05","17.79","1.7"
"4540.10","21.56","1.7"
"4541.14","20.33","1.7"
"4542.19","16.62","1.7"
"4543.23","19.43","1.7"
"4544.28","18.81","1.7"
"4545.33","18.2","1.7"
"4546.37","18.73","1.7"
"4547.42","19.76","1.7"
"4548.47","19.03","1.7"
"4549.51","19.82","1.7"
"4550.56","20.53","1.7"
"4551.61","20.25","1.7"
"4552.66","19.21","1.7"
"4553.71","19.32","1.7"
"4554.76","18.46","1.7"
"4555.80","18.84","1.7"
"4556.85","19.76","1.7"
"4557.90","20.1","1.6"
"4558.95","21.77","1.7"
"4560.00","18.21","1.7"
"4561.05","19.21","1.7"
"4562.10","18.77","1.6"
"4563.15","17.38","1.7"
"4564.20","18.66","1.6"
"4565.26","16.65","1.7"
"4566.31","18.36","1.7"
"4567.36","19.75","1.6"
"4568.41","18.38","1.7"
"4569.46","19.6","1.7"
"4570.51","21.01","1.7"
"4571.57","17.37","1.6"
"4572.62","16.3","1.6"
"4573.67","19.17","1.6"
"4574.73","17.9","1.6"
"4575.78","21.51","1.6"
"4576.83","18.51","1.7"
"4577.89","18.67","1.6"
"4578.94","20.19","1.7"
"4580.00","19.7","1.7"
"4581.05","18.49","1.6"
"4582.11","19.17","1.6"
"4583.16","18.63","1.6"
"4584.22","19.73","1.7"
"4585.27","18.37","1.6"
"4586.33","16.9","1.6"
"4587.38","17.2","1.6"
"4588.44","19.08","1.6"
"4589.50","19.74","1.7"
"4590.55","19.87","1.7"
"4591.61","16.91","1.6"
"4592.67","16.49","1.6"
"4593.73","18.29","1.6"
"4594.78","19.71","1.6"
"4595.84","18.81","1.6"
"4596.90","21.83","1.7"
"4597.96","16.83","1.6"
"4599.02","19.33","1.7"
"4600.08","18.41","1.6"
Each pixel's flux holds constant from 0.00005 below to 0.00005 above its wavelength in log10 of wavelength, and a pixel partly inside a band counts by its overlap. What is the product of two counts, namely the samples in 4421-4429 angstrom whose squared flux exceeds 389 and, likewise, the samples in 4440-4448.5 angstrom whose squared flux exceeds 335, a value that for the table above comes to 18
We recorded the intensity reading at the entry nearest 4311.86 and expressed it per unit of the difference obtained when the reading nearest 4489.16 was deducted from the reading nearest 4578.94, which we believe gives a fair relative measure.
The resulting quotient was 9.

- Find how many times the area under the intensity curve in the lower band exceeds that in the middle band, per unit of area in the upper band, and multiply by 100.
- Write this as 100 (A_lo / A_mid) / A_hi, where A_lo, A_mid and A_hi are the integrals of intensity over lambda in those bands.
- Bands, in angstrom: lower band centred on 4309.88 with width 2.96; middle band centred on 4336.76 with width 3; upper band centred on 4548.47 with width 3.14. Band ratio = 1.5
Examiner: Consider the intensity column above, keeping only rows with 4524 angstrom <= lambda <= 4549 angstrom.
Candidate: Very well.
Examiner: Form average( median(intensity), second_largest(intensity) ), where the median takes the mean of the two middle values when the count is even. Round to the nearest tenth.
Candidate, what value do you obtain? 20.2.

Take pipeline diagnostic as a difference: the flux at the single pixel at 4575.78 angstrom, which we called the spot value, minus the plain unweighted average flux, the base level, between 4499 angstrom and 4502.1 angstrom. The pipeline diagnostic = 2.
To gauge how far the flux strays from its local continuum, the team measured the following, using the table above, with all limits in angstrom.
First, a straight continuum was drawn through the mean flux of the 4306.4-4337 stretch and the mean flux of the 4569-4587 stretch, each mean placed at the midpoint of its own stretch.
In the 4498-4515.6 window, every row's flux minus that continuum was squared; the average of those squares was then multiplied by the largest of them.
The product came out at 24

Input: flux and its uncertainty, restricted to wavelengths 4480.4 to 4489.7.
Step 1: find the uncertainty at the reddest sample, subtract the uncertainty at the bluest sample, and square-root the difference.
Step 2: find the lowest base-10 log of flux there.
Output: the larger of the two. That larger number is 1.20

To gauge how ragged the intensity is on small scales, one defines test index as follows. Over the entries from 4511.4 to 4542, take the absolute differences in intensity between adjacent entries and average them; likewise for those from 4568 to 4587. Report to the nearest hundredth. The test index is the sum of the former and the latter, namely 3.19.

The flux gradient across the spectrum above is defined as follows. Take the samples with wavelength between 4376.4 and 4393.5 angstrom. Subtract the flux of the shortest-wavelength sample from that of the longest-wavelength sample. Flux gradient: -0.6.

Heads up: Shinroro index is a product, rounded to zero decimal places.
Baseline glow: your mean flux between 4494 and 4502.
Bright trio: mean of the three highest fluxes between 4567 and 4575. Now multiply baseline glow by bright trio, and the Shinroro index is 388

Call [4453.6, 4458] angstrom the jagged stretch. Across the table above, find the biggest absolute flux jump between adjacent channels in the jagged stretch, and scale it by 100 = 244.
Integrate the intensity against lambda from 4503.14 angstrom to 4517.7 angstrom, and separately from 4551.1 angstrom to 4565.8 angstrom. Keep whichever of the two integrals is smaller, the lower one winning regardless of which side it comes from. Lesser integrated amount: 280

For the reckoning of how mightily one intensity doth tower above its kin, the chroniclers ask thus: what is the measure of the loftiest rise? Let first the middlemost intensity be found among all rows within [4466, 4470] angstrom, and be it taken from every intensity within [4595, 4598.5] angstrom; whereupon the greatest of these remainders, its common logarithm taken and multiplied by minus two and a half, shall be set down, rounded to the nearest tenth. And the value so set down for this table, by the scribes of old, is -1.0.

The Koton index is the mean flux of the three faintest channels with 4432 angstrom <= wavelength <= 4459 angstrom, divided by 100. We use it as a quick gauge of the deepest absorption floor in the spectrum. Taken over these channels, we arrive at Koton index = 0.174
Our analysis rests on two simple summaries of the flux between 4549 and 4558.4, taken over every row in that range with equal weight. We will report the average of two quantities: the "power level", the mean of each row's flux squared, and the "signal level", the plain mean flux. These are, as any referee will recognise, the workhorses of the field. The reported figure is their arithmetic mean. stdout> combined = 202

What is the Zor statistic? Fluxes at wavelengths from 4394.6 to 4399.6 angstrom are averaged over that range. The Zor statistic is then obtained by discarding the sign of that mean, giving 19.1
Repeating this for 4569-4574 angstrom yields 18.7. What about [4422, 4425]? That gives 17.7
